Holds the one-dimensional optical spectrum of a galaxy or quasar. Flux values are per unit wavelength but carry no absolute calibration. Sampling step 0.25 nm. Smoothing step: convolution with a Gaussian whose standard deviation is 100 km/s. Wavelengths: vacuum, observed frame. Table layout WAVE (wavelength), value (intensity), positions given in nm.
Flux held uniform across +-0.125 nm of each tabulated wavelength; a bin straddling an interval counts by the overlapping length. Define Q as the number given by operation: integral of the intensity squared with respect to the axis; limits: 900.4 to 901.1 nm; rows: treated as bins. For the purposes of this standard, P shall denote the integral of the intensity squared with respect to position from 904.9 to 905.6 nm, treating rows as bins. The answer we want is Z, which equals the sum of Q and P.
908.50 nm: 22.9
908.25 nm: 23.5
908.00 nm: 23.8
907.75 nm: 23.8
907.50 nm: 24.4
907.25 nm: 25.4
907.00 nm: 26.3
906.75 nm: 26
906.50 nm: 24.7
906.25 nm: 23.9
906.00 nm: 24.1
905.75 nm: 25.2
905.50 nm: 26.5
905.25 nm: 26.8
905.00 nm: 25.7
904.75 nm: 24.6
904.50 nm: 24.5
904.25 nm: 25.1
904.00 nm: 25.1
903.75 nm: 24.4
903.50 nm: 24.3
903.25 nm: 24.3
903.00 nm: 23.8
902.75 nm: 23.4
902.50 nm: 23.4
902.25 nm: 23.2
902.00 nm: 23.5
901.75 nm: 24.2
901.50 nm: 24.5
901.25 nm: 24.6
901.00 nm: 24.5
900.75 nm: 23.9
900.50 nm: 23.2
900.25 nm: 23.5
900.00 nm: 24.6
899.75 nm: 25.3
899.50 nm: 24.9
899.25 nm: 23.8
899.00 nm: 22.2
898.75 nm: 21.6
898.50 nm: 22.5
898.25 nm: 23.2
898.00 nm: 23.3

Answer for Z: 885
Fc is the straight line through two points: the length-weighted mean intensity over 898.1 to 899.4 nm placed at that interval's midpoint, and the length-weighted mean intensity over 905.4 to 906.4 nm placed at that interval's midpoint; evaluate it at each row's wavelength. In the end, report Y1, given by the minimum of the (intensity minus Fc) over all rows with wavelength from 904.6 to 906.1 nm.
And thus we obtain -0.8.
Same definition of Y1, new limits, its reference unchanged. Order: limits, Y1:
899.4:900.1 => 1.5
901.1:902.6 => -0.6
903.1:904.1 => 0.1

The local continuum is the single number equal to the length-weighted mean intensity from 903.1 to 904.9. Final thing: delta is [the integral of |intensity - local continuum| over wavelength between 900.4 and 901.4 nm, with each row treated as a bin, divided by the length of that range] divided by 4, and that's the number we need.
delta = 0.13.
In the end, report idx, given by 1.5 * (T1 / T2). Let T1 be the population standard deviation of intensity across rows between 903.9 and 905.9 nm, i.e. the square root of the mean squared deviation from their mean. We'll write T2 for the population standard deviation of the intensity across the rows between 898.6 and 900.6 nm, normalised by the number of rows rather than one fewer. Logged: 0.97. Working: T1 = 0.78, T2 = 1.21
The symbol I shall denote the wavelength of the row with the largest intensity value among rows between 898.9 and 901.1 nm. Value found 899.75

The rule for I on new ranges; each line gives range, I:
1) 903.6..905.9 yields 905.25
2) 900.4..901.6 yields 901.25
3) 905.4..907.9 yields 905.50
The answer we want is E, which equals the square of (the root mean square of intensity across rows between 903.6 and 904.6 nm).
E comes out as 614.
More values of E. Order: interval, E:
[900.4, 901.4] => 579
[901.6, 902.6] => 556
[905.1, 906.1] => 659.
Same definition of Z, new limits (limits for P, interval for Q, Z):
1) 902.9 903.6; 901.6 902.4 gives 856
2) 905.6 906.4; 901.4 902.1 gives 885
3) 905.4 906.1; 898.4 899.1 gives 789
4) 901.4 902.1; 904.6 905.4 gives 934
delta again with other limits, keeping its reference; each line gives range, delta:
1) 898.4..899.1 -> 0.63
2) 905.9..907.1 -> 0.22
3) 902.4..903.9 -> 0.17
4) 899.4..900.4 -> 0.14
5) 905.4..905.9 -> 0.29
